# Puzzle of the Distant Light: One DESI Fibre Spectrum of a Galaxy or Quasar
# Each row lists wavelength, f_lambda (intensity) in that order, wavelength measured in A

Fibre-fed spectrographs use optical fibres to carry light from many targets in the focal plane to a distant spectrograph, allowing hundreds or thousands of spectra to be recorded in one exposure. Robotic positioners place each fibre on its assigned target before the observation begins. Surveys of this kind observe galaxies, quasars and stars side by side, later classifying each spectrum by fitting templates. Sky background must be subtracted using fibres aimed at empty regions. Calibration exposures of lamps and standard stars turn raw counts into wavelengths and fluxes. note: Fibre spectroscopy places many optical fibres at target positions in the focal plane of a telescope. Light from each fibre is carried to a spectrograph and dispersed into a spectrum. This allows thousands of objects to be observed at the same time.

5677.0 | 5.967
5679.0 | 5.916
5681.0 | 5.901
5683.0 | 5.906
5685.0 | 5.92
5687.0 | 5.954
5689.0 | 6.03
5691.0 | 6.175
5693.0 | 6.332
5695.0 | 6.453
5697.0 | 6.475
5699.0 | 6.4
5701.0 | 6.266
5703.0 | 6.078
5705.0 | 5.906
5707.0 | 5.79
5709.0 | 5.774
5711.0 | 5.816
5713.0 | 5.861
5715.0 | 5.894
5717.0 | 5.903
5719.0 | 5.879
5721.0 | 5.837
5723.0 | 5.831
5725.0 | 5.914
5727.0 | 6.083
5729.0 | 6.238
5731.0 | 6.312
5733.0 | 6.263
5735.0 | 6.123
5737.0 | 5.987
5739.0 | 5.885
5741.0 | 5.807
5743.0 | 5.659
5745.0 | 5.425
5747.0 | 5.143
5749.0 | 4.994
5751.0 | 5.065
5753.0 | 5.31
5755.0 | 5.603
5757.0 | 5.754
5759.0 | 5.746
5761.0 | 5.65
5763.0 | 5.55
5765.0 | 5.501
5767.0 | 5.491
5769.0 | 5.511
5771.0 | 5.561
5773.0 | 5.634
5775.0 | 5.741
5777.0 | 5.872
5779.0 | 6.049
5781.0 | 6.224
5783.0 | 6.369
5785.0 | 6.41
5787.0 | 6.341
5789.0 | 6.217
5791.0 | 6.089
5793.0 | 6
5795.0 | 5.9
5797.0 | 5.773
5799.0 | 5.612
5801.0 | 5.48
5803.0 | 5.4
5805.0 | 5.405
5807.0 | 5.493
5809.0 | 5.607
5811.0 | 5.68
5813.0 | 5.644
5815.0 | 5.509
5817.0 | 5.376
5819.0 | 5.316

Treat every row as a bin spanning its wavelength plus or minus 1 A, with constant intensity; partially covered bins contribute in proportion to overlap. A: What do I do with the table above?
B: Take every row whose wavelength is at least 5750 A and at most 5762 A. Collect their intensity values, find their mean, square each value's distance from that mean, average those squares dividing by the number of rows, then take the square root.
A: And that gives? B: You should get 0.25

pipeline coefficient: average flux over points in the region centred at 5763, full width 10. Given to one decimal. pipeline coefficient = 5.6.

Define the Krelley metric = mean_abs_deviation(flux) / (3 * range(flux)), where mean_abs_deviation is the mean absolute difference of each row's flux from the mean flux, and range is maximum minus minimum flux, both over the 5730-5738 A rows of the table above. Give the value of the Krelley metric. 0.119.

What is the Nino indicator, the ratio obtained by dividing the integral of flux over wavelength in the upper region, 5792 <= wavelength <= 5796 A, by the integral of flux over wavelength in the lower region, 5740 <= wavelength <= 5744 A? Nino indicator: 1.04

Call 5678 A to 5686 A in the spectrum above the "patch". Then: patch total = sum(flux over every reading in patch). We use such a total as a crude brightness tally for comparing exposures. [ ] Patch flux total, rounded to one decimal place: 23.6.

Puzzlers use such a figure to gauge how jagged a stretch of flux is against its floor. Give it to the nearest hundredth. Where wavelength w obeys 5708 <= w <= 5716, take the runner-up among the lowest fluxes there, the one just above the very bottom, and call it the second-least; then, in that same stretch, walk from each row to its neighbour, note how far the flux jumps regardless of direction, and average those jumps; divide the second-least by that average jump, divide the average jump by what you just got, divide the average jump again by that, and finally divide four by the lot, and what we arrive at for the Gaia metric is 0.03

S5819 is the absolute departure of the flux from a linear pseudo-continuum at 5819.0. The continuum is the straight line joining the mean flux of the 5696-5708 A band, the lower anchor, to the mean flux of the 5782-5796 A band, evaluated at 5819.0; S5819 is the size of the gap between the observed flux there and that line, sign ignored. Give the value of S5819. 0.89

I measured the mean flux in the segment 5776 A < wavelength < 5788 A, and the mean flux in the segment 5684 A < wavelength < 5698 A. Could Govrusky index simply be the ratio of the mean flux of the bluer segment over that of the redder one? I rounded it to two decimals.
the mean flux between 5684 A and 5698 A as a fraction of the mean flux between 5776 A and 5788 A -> 1.00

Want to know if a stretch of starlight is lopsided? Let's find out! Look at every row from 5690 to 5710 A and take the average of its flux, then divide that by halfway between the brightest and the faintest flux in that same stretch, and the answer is 1.01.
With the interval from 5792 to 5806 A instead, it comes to 0.99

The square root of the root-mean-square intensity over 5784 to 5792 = 2.50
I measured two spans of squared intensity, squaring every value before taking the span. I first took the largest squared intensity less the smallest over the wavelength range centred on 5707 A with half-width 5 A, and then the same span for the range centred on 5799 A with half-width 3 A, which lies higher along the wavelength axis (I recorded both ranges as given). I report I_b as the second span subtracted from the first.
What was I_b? 0.3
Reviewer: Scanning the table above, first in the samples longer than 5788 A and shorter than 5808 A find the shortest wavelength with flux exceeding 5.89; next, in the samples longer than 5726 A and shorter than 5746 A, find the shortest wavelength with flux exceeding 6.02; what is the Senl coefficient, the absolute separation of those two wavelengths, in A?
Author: 62 A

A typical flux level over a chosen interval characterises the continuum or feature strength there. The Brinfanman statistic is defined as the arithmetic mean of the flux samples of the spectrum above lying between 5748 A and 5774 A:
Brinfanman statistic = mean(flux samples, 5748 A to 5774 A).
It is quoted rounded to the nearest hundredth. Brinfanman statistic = 5.49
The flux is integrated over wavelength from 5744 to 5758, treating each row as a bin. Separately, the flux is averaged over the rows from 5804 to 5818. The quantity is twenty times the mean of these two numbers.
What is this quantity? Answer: 801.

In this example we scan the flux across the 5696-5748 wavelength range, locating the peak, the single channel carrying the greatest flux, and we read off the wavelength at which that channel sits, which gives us 5697.0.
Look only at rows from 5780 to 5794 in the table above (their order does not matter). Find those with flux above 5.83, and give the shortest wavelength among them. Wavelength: 5781.0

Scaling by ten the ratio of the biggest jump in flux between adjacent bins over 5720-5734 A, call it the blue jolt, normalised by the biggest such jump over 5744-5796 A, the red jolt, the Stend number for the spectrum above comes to 6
